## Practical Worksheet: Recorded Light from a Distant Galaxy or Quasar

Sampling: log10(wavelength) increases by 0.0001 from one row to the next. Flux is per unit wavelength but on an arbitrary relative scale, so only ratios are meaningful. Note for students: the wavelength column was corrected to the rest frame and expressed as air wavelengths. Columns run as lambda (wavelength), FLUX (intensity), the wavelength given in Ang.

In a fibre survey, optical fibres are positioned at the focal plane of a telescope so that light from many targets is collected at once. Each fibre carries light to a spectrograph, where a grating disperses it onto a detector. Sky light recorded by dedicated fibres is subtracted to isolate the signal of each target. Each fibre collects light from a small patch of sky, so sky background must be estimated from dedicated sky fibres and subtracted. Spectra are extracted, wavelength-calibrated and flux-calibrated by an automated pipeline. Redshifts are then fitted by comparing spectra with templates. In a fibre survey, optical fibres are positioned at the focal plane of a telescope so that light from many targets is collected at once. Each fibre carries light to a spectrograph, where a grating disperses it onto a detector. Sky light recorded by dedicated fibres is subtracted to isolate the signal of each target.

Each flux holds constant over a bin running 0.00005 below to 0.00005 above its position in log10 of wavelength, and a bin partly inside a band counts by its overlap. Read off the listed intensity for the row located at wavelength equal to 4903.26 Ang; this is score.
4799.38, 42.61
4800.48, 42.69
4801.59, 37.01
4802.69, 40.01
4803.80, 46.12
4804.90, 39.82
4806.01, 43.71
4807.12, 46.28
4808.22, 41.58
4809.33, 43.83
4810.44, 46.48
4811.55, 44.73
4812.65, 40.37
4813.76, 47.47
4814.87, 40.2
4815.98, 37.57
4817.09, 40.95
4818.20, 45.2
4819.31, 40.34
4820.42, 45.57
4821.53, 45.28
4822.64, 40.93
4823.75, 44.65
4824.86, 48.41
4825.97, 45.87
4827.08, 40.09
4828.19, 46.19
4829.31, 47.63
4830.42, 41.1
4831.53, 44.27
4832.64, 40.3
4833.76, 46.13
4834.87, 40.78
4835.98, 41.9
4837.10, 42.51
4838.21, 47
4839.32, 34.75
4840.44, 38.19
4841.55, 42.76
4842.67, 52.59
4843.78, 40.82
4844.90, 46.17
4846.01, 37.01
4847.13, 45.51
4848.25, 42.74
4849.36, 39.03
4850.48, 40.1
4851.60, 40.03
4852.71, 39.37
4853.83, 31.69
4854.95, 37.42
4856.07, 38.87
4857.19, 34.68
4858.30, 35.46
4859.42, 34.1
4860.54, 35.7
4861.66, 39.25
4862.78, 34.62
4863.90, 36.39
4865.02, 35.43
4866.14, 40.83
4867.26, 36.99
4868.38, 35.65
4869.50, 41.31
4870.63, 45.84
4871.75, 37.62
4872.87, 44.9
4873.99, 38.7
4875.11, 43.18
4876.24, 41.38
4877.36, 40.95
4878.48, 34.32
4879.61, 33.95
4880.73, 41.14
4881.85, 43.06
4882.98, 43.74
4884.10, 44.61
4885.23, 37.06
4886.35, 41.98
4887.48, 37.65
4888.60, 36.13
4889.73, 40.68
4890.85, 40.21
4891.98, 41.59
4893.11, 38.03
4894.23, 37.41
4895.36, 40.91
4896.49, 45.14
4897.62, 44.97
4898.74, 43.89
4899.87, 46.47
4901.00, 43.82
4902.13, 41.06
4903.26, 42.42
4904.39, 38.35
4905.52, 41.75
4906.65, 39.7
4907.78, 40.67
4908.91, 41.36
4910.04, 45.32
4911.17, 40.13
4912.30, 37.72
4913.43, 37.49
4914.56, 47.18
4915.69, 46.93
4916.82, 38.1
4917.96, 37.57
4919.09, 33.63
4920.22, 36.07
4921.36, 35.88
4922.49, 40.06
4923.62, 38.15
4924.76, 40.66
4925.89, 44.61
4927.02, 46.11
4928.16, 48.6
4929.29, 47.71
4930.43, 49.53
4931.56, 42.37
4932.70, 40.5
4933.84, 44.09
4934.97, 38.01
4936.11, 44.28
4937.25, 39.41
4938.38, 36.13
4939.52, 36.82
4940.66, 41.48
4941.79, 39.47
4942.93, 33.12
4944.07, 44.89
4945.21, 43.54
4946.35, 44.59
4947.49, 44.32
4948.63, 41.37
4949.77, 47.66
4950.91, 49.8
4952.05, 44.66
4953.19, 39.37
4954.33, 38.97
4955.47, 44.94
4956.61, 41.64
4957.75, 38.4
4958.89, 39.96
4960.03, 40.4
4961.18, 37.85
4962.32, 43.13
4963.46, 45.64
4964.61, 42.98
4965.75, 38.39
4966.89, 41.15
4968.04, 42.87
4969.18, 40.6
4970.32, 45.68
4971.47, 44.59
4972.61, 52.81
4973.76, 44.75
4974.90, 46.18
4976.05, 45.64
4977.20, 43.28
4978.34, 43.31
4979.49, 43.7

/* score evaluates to 42.42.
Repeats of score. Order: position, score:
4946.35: 44.59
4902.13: 41.06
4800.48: 42.69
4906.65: 39.7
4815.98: 37.57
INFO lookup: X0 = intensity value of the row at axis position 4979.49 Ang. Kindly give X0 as 43.7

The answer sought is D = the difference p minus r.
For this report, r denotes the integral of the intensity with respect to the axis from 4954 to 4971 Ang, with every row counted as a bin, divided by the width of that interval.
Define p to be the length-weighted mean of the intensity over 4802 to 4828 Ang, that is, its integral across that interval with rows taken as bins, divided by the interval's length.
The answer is 1.7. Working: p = 43.3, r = 41.6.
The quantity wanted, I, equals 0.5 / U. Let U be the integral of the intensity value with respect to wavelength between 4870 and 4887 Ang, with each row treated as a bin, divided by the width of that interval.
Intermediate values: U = 40.8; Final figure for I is 0.0123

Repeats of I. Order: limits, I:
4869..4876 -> 0.0119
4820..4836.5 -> 0.0114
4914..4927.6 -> 0.0124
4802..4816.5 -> 0.0117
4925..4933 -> 0.0110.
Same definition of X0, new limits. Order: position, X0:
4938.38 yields 36.13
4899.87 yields 46.47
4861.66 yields 39.25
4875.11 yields 43.18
